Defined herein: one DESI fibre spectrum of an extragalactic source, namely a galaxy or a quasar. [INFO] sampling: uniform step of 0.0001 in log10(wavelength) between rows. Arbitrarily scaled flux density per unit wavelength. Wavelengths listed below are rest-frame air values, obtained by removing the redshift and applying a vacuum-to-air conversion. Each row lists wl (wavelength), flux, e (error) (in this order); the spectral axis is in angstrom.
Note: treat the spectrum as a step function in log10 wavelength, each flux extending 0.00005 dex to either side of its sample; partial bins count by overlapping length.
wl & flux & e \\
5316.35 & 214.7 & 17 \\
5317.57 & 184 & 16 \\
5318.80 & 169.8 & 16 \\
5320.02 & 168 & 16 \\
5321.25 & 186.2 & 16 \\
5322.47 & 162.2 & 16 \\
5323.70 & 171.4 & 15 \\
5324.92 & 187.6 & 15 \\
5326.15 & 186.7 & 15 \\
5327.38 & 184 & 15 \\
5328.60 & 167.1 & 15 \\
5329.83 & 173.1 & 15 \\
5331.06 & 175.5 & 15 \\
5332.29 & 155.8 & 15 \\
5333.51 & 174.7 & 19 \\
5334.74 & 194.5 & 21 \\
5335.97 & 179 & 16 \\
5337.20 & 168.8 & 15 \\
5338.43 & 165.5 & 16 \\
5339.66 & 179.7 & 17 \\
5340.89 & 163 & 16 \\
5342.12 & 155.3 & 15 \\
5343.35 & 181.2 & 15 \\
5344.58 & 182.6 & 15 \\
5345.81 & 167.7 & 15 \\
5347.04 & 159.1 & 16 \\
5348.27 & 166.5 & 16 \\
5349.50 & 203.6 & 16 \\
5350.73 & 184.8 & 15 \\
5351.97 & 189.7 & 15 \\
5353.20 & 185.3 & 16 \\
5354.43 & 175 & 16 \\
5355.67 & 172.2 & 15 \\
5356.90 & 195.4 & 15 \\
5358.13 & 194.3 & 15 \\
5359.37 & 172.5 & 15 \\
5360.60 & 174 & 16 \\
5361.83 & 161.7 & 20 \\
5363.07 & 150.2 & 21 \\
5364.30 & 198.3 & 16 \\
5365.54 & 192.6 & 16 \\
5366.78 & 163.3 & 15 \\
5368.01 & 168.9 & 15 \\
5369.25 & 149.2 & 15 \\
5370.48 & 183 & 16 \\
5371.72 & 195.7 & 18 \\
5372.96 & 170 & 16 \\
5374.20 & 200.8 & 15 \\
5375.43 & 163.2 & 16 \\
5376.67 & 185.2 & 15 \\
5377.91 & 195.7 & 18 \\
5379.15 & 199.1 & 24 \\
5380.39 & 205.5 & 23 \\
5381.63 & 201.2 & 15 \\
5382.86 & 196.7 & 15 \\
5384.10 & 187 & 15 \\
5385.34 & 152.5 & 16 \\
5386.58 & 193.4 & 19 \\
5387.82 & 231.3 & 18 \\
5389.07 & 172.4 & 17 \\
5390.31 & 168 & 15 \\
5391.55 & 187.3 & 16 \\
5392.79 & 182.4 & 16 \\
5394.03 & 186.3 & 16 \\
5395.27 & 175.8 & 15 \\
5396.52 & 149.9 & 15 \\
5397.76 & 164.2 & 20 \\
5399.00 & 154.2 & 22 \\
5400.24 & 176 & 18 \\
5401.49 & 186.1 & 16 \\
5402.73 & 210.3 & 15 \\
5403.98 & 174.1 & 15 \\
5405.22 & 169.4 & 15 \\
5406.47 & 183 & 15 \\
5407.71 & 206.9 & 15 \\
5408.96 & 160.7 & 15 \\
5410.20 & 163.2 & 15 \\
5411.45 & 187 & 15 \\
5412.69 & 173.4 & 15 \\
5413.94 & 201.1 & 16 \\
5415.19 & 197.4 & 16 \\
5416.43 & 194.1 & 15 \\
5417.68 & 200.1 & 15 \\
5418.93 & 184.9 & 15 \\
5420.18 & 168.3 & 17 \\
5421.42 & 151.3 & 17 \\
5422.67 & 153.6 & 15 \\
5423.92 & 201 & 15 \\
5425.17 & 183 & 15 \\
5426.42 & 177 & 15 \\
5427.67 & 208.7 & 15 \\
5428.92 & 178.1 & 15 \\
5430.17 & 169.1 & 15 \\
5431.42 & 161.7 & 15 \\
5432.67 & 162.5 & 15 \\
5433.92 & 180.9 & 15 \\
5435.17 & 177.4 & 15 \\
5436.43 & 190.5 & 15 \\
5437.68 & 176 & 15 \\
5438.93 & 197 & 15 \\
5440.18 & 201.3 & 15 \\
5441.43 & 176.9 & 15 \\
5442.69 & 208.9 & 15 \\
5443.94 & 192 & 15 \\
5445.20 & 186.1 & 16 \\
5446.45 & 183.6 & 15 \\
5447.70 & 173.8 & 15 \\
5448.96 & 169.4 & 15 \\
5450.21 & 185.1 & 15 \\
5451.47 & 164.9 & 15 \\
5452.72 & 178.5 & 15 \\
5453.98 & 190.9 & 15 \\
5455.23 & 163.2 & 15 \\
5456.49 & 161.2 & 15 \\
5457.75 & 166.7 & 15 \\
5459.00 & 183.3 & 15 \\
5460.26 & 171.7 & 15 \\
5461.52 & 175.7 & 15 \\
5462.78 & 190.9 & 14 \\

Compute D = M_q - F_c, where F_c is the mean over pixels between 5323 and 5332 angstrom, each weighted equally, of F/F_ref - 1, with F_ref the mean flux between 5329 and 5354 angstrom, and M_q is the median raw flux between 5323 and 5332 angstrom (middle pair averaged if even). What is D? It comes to 175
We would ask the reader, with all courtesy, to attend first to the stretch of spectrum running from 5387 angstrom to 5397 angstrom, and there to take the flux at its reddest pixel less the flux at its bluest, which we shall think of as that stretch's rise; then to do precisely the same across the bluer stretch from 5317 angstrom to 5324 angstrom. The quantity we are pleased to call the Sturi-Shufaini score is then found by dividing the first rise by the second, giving 6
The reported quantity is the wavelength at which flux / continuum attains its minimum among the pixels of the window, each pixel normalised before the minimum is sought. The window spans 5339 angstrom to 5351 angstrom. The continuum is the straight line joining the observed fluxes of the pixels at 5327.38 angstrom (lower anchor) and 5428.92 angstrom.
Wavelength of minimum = 5342.12 angstrom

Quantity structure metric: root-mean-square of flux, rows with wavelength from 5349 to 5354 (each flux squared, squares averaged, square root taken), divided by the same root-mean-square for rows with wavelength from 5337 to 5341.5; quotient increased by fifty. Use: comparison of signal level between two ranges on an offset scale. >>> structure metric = 51.1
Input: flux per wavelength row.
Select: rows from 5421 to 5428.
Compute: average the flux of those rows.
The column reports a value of 179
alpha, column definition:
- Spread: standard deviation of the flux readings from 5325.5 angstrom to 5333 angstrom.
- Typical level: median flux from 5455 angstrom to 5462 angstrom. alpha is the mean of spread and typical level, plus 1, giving 91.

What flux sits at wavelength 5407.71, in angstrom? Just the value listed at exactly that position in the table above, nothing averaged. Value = 206.9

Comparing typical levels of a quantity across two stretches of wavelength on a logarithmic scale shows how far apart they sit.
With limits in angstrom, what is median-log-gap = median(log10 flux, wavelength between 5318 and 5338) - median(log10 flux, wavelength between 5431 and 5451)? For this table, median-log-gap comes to -0.020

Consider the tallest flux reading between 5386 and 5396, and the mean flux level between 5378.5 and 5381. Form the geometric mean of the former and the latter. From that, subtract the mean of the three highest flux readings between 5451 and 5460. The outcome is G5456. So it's 32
